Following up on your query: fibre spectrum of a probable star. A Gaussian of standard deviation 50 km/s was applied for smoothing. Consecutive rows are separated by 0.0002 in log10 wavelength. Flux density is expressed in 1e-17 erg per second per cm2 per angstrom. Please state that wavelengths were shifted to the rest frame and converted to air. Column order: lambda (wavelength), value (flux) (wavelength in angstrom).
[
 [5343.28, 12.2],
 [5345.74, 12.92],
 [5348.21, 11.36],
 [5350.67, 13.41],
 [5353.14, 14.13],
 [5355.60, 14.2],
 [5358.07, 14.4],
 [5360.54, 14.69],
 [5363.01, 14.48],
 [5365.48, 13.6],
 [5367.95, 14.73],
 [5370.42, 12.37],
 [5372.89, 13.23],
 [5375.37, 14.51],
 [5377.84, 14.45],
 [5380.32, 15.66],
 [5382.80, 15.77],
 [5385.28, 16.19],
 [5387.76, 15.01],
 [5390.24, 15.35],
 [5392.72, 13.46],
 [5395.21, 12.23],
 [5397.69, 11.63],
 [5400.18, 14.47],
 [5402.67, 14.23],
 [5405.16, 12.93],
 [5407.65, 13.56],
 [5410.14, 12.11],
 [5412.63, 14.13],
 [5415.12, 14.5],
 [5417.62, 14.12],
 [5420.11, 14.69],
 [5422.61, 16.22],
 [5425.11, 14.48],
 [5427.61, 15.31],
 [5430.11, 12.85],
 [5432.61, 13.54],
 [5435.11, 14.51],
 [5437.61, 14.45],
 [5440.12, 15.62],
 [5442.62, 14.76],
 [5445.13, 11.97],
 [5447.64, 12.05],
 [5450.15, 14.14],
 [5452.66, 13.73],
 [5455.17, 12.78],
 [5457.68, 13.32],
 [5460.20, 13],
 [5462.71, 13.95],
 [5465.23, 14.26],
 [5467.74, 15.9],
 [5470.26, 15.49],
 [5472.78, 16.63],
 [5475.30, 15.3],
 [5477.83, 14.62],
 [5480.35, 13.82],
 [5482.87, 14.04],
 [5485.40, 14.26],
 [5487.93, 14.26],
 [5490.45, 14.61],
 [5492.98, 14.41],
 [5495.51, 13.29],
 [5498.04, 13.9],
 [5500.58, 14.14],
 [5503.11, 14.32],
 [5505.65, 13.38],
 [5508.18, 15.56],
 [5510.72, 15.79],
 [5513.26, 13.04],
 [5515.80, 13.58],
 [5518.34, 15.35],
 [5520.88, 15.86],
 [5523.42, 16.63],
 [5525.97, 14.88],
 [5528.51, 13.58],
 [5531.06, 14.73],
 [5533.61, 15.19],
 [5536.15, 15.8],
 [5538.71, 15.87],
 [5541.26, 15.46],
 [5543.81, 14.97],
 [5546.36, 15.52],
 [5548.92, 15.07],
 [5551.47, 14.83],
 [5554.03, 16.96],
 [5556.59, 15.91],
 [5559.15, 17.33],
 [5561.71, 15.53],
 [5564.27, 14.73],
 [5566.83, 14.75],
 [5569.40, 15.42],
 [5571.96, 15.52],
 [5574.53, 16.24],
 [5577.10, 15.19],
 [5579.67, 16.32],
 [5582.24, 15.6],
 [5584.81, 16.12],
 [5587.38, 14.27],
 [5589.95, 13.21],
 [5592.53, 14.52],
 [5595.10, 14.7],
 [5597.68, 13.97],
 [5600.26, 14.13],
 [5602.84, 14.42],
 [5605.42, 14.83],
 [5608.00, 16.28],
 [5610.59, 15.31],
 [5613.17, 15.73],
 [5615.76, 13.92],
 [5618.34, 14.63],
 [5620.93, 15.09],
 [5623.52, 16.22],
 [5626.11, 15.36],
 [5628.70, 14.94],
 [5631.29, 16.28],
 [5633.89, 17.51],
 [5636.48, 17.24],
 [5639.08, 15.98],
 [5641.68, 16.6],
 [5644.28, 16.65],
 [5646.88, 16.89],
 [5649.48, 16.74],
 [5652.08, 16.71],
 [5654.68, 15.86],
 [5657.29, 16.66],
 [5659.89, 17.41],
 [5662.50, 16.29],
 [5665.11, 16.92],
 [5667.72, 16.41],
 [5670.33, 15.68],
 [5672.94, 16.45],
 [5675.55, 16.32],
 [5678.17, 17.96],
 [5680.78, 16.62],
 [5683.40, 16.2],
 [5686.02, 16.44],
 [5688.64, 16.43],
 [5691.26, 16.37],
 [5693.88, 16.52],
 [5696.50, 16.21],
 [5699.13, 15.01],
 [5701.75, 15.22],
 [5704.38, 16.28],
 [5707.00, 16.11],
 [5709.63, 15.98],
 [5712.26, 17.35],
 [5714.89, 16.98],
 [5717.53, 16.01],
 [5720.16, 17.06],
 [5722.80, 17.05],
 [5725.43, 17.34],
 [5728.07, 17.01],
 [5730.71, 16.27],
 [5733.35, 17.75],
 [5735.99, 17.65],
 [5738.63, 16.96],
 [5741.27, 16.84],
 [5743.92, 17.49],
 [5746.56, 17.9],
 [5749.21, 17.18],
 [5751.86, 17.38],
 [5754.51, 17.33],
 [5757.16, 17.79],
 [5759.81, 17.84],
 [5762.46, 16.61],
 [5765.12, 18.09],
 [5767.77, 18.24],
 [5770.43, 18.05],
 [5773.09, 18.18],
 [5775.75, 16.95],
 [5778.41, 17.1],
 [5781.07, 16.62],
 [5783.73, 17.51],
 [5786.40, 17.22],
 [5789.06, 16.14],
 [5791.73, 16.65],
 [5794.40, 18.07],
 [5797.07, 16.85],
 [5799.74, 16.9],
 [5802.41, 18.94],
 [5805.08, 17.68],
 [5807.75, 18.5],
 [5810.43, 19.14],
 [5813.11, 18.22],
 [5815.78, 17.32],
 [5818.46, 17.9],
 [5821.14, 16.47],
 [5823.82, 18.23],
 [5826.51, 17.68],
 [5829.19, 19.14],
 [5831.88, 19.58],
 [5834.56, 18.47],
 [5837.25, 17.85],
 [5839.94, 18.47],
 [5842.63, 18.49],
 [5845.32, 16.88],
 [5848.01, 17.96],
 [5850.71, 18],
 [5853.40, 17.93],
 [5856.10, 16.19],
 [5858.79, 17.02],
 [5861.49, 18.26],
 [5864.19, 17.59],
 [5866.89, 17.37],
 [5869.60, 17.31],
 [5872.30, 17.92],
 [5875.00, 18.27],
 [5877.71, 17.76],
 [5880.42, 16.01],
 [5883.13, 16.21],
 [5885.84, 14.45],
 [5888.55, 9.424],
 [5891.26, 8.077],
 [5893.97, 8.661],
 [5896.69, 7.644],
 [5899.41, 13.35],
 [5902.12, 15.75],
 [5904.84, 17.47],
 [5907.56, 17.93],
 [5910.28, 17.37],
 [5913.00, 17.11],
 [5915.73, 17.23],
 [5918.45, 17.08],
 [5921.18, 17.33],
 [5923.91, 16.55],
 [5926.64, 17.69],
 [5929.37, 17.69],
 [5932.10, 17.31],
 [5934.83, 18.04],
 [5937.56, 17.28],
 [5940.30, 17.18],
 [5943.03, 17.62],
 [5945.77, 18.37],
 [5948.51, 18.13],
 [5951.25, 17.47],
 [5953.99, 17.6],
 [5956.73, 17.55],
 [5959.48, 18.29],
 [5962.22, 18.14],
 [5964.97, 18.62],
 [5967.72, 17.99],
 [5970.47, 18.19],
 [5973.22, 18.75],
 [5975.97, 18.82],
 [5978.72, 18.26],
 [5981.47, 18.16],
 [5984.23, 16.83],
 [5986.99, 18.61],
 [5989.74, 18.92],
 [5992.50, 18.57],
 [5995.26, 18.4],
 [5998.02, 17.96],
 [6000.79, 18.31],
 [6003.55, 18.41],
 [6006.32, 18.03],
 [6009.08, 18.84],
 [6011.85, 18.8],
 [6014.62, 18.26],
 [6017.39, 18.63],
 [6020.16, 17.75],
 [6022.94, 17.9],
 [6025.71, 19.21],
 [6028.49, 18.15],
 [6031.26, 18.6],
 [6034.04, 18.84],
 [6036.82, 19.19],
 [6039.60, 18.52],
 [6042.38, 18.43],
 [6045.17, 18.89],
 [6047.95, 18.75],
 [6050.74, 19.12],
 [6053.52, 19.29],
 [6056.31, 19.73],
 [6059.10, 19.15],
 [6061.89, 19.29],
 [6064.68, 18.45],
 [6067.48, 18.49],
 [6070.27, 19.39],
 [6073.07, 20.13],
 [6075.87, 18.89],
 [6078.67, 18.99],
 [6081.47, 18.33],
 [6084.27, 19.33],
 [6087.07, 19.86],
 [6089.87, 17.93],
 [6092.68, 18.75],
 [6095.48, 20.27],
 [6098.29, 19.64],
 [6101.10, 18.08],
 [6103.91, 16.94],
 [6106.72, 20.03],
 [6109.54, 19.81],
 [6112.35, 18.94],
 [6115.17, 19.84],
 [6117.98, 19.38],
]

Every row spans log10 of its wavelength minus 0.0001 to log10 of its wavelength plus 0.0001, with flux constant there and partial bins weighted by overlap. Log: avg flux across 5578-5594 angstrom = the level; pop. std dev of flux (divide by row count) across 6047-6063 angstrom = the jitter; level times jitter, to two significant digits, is 4.4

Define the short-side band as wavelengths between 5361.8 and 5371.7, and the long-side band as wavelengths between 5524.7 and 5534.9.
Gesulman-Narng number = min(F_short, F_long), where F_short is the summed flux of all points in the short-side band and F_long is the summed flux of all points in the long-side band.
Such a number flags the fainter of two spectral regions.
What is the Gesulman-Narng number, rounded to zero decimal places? 55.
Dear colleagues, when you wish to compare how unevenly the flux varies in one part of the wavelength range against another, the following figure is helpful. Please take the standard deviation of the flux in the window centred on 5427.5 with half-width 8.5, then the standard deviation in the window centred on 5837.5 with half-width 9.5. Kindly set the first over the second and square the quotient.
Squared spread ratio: 1.6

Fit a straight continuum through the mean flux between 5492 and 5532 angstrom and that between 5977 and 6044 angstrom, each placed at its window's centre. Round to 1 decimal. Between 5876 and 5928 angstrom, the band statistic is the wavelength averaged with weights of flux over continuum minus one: 5894.5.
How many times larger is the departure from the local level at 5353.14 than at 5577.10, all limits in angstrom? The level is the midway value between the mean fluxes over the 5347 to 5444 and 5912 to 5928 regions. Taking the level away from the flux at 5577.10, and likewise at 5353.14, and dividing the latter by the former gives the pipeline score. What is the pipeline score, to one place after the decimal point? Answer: 3.3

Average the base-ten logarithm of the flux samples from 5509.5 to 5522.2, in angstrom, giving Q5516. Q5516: 1.17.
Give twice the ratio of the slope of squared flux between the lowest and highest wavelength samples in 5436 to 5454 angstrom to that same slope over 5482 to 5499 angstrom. 10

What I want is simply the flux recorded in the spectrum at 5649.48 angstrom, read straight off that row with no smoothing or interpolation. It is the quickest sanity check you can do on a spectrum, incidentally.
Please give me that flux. 16.74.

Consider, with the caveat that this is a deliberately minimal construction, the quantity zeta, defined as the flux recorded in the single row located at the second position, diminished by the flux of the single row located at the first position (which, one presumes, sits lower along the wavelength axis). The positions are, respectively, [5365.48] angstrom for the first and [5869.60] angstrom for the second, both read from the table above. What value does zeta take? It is 3.7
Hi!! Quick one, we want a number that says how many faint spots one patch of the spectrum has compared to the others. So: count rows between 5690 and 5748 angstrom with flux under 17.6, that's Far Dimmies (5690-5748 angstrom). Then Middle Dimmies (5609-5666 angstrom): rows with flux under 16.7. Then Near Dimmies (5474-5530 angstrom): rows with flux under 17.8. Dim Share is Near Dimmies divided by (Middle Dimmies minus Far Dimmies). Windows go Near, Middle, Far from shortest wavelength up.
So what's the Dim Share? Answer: -5.5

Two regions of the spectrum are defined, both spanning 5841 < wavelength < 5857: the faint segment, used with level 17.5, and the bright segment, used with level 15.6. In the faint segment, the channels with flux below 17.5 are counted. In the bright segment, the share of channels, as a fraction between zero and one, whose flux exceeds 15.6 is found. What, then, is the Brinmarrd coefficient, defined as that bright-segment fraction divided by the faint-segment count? 0.50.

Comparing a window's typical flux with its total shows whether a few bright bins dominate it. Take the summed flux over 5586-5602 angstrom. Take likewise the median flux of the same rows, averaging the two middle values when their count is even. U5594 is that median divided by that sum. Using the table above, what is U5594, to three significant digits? 0.167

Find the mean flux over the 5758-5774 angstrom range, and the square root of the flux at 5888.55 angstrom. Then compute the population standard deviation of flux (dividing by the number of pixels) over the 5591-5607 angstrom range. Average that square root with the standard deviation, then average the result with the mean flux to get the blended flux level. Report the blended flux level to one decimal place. 9.8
